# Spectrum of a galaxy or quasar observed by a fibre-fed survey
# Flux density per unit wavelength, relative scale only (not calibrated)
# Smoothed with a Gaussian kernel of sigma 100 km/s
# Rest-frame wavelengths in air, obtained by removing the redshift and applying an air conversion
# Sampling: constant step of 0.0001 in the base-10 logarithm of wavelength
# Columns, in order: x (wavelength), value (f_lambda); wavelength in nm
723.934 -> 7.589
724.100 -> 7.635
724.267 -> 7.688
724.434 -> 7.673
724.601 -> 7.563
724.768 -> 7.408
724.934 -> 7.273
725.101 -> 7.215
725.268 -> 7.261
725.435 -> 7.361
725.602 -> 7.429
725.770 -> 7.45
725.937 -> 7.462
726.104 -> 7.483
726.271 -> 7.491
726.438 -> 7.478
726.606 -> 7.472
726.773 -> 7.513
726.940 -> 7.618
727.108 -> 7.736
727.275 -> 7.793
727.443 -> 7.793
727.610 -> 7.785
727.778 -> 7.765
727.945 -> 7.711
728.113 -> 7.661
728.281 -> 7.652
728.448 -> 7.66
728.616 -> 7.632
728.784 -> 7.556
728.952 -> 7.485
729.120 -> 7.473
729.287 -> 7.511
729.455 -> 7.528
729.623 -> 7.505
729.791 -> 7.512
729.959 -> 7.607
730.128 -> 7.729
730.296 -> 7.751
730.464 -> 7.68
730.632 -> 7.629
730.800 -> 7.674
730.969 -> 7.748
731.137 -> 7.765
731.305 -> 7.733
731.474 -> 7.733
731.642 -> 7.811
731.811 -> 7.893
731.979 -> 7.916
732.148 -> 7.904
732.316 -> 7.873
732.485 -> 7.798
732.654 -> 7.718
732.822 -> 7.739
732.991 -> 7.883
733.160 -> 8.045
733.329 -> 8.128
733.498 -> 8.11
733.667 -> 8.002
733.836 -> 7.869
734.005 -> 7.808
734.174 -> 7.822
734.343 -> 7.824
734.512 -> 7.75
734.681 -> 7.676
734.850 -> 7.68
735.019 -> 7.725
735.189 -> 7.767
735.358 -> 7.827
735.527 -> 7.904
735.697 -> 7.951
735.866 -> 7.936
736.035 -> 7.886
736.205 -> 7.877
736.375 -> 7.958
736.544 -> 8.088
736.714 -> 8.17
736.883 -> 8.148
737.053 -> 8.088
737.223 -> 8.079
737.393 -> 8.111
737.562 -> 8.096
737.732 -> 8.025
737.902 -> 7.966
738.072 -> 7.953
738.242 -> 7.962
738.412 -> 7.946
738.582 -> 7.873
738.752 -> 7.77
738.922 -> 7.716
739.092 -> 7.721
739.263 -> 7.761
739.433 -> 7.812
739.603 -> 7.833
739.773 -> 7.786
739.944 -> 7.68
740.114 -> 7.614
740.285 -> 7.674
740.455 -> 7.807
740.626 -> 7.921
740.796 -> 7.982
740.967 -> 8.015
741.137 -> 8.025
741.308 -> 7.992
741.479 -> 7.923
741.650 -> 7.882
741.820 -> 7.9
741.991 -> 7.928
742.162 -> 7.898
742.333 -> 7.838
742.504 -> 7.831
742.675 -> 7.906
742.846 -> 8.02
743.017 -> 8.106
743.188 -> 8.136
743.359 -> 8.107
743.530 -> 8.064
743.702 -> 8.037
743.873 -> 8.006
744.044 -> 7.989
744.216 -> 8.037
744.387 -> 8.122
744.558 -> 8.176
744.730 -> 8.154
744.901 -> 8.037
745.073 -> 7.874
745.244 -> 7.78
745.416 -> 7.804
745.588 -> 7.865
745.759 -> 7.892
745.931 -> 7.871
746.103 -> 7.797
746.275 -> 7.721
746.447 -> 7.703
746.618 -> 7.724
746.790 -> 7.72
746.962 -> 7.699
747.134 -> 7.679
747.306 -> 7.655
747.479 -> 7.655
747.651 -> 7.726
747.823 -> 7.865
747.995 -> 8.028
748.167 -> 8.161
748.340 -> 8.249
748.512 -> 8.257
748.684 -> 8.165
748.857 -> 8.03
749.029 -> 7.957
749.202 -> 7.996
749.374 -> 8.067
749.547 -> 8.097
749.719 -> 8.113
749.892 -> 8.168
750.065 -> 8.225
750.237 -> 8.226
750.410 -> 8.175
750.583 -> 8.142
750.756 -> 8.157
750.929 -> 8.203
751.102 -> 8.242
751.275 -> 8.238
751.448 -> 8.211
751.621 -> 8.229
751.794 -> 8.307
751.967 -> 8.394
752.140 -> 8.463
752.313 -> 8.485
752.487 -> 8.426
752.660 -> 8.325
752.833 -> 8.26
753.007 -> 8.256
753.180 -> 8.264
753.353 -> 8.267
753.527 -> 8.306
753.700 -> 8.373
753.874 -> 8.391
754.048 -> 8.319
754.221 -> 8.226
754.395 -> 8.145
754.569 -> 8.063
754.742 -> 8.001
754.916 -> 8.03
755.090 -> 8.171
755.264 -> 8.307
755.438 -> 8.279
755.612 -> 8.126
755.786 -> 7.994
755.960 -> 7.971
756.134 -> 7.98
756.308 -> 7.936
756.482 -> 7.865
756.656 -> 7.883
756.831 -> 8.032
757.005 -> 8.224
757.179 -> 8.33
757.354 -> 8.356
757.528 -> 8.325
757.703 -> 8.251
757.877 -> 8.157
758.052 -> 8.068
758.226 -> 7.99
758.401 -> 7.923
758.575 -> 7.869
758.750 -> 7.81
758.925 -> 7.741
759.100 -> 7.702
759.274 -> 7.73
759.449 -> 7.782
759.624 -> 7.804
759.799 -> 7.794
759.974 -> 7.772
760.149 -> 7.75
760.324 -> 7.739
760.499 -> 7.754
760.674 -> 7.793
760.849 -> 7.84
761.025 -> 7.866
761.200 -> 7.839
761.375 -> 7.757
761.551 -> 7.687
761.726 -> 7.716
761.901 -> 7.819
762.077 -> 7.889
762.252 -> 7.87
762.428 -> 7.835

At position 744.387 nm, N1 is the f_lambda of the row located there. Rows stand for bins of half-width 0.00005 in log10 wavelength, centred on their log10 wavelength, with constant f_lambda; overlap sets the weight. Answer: 8.122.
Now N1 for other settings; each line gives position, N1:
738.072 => 7.953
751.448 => 8.211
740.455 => 7.807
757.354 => 8.356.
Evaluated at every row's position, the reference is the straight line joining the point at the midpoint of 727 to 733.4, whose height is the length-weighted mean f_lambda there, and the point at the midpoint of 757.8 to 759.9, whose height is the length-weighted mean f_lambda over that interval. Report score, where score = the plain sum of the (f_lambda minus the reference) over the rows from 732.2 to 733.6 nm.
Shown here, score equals 1.41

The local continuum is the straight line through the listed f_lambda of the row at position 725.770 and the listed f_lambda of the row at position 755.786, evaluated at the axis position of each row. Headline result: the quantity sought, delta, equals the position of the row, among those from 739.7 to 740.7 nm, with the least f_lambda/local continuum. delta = 740.114 nm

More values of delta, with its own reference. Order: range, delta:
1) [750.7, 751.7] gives 750.756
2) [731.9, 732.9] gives 732.654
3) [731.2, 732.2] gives 731.474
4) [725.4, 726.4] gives 725.435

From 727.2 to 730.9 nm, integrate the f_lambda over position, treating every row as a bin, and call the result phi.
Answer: 28.3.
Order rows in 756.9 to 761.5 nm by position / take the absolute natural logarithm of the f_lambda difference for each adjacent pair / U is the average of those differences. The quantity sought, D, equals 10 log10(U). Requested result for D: -22.2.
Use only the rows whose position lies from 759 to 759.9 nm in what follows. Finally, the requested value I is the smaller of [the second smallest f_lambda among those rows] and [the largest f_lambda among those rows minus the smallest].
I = 0.10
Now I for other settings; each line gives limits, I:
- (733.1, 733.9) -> 0.26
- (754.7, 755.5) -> 0.31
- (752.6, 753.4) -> 0.07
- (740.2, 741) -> 0.34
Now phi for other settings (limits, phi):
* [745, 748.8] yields 29.9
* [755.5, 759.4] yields 31.2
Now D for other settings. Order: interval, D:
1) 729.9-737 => -21.3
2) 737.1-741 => -21.6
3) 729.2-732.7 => -22.1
